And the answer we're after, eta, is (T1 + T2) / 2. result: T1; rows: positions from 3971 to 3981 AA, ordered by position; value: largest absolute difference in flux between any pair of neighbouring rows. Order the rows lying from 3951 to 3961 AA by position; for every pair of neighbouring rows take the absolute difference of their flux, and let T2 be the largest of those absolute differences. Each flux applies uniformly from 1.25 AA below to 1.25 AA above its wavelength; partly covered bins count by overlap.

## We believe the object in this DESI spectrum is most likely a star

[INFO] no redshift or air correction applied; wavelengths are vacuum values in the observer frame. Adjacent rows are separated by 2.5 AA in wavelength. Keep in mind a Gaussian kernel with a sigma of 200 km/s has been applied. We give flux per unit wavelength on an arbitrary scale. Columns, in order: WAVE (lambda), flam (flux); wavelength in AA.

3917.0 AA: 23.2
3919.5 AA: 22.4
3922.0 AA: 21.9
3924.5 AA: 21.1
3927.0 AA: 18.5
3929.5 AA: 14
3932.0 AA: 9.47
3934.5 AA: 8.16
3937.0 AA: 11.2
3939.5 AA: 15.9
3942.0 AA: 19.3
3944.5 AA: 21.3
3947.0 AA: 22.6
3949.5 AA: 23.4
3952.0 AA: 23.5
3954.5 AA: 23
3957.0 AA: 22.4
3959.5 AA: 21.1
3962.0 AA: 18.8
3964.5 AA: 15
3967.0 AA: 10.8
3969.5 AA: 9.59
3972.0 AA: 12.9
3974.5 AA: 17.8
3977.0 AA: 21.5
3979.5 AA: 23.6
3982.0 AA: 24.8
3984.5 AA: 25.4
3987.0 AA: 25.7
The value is 3.1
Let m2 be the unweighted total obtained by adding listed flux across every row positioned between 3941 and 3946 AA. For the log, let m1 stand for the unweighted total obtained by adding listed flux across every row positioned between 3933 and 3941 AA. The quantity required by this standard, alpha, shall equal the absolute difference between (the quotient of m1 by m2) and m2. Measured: 40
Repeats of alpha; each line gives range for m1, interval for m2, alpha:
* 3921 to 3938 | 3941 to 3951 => 85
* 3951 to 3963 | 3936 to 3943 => 44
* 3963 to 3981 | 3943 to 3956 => 113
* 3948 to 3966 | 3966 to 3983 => 120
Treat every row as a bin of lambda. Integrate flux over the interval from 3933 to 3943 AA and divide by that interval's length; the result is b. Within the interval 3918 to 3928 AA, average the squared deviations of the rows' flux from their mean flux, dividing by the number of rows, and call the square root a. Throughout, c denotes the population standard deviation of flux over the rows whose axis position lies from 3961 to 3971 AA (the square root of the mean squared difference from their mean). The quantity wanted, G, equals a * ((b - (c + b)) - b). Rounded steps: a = 1.5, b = 13.4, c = 3.6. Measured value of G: -26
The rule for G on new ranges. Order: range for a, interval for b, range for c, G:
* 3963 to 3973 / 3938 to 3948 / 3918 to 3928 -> -43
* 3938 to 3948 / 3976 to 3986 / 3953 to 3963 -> -65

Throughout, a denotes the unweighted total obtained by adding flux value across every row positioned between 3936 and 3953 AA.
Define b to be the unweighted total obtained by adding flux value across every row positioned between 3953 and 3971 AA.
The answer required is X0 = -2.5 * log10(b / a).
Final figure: 0.14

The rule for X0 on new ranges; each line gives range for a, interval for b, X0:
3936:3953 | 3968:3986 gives 0.01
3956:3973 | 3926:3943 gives 0.15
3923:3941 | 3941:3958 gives -0.50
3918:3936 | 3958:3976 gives 0.09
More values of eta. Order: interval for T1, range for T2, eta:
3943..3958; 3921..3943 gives 3.0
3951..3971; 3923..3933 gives 4.4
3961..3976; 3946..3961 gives 3.1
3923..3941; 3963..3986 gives 4.8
